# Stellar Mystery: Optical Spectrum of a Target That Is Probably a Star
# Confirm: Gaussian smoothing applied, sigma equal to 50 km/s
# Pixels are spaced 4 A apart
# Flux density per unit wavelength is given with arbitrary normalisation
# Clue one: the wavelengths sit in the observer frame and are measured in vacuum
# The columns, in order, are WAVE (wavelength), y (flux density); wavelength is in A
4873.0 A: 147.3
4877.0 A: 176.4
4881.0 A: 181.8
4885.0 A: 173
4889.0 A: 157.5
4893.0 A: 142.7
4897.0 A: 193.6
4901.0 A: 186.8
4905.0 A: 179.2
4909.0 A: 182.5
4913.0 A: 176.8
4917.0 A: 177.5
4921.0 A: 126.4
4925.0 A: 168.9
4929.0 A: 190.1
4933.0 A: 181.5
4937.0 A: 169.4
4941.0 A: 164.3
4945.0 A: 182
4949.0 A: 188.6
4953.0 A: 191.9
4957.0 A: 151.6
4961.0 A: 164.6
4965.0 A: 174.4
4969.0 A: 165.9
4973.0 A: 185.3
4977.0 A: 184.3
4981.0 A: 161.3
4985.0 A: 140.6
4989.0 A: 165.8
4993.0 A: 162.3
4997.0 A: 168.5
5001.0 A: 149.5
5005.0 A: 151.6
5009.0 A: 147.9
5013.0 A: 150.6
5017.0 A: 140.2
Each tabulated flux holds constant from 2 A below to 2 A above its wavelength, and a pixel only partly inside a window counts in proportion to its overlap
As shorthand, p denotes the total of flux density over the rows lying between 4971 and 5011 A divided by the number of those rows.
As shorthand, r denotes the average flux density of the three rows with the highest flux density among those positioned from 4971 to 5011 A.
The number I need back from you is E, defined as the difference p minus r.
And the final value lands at -17.7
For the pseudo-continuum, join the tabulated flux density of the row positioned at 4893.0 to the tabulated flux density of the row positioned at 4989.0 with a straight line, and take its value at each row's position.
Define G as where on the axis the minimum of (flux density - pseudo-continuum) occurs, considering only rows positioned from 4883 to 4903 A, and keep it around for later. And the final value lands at 4893.0 A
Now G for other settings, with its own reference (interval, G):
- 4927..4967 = 4957.0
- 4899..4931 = 4921.0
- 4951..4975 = 4957.0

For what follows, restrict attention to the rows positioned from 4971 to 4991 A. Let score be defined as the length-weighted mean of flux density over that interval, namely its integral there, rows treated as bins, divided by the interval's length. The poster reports 167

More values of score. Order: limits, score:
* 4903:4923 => 168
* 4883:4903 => 171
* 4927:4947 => 177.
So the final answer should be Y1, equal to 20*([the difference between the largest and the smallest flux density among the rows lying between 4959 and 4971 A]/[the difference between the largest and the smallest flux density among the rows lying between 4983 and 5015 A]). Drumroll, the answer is 7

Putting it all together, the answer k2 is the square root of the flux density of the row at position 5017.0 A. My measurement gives 11.8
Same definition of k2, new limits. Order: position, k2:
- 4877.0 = 13.3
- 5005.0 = 12.3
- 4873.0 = 12.1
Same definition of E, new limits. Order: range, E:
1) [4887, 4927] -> -18.4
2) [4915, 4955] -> -16.1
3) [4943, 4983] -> -13.6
